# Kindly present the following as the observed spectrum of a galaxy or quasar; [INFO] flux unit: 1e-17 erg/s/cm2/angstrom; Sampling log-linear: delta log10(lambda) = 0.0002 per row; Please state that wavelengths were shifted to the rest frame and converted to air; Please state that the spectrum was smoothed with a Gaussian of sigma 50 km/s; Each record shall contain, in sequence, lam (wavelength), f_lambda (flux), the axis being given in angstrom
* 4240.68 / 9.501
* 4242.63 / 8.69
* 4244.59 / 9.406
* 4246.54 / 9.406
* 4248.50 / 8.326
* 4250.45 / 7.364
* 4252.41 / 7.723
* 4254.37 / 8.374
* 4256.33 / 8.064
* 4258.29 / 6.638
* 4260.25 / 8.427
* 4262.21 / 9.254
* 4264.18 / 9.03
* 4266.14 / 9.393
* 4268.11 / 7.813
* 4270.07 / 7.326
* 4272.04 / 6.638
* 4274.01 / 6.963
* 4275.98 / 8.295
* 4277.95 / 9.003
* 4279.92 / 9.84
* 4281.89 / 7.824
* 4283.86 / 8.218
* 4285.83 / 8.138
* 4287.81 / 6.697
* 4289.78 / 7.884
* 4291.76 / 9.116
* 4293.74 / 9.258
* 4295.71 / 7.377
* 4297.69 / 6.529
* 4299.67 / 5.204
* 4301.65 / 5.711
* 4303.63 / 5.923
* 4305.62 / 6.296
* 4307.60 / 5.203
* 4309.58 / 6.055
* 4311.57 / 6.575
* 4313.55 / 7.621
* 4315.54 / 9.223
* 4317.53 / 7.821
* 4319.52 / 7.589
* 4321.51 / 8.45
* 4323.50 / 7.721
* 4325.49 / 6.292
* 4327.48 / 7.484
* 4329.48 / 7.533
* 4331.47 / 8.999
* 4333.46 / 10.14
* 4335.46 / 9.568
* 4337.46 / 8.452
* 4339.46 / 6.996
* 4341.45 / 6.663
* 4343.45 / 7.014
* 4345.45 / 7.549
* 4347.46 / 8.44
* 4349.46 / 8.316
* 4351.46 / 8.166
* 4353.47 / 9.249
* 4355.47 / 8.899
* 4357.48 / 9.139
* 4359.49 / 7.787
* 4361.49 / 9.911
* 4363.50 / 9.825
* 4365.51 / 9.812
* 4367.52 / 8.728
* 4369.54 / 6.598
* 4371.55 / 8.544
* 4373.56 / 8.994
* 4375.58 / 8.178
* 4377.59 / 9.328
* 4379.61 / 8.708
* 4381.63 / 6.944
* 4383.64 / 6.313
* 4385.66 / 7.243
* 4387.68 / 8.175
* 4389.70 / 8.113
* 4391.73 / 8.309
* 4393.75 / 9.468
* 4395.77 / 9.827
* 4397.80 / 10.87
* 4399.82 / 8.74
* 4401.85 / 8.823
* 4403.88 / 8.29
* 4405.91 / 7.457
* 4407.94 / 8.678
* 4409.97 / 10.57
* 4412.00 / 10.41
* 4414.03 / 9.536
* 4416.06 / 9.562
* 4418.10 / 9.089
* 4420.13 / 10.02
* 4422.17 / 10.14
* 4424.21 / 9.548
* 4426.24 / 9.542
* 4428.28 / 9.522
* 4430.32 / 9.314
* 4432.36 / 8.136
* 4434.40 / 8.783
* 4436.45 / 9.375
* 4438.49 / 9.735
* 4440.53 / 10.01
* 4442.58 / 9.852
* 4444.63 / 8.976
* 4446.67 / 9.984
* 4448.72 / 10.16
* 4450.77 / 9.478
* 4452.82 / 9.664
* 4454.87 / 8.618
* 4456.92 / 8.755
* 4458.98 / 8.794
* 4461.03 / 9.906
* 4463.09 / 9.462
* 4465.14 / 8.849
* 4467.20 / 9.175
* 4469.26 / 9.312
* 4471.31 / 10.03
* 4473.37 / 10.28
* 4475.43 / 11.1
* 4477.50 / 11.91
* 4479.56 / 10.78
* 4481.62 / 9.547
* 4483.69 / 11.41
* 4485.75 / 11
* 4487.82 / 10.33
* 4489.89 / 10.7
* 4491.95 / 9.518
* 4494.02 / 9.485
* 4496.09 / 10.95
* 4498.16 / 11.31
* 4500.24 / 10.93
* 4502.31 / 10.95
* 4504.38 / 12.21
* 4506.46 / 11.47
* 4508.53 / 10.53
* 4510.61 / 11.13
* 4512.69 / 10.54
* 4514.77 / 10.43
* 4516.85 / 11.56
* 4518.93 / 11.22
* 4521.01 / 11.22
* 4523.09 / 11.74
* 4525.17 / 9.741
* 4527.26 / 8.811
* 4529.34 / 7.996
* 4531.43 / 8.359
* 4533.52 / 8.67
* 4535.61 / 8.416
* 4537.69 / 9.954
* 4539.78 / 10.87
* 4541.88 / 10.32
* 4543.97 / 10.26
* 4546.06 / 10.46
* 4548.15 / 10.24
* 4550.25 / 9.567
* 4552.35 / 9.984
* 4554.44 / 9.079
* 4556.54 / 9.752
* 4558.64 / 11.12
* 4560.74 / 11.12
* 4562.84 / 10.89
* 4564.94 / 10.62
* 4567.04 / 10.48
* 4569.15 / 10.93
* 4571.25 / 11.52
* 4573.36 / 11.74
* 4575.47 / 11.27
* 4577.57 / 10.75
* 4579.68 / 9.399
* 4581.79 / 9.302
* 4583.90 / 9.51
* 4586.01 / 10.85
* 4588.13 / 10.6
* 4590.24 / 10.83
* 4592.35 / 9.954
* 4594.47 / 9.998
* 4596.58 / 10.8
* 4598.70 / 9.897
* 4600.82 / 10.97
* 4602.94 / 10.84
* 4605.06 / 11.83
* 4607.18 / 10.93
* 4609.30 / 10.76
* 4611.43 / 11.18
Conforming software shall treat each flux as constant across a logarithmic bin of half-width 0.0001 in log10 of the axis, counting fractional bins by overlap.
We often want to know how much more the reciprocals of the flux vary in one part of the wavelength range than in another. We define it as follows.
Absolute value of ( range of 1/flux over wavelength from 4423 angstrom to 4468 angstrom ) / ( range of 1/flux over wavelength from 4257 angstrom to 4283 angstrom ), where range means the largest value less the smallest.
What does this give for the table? 0.50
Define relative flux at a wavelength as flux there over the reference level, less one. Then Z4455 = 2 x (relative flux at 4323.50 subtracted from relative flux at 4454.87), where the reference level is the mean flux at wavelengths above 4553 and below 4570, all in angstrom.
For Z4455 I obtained 0.2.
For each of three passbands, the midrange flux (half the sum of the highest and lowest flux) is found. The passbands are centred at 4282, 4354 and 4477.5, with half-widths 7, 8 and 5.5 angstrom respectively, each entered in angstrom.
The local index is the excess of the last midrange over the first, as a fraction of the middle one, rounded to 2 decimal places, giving 0.28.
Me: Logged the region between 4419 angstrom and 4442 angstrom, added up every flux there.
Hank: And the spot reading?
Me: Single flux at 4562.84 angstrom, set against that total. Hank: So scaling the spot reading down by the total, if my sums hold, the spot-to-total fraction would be 0.10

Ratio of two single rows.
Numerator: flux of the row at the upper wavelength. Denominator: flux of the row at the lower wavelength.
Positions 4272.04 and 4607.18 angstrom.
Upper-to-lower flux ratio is 1.65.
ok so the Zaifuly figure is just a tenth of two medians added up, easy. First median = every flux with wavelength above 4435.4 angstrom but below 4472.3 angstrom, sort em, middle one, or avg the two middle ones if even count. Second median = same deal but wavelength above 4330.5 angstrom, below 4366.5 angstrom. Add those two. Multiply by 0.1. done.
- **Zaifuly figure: 1.81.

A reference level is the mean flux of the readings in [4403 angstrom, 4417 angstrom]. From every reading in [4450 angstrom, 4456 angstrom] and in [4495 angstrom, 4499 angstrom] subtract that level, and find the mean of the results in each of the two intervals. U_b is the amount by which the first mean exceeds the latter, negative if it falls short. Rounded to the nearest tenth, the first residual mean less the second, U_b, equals -1.9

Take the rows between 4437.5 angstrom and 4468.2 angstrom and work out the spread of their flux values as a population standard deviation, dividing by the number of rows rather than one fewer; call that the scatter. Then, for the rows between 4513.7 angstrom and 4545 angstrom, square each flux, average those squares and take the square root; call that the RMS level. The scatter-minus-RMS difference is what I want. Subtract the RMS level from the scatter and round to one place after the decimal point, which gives -9.5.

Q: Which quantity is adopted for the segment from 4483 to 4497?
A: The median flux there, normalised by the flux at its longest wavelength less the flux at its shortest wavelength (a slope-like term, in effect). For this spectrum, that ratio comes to -23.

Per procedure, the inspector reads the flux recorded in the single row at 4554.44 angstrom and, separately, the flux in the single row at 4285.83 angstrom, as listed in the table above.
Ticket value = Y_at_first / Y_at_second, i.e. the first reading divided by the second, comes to 1.12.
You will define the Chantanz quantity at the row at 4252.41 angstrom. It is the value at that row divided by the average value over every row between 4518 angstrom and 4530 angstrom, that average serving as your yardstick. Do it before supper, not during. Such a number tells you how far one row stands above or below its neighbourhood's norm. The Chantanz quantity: 0.76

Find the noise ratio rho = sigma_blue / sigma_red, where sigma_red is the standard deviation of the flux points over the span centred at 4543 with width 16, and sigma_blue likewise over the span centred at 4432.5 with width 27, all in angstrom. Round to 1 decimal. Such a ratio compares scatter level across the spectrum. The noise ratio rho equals 0.8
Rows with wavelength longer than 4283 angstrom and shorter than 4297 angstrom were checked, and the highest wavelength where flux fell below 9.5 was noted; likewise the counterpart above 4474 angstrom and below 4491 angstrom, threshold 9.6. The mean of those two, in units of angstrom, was 4388.7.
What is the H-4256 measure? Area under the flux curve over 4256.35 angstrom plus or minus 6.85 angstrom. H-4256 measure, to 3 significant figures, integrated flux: 109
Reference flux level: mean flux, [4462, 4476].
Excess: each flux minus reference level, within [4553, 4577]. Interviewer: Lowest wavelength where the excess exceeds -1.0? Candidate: 4554.44 angstrom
